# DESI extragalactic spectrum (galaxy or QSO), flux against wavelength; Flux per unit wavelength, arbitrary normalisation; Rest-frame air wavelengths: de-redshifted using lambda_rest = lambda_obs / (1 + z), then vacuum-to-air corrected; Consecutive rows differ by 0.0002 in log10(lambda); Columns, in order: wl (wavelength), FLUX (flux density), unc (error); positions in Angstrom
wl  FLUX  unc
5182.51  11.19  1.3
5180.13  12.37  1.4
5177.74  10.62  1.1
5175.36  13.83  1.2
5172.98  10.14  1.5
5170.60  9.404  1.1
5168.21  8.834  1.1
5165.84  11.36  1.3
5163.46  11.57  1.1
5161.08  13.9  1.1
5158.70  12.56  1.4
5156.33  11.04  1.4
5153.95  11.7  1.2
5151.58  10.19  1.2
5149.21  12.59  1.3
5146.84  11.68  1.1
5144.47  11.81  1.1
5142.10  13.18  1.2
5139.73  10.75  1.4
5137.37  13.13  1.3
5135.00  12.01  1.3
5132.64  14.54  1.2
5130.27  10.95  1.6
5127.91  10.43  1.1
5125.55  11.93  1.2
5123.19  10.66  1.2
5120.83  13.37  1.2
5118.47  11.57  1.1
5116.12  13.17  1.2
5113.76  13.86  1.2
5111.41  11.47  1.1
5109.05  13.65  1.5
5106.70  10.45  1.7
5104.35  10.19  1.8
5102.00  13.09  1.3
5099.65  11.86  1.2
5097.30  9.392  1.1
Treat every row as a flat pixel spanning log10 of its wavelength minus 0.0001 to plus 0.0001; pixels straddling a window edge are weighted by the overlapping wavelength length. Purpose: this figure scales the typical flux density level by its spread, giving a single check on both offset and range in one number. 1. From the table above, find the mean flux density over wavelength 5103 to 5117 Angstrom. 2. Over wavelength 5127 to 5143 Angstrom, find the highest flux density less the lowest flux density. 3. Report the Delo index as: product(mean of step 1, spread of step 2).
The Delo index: 50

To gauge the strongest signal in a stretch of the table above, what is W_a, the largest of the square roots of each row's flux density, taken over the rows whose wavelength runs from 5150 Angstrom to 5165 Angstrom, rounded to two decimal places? 3.73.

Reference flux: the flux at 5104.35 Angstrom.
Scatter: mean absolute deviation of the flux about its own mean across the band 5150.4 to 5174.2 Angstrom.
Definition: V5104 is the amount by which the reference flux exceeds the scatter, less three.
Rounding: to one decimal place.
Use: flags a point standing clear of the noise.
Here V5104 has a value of 6.0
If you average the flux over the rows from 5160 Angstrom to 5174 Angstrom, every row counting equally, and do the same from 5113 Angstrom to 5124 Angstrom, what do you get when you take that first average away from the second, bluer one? 1.7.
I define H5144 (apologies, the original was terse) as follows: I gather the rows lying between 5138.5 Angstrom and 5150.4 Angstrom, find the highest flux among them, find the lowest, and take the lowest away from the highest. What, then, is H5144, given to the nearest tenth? 2.4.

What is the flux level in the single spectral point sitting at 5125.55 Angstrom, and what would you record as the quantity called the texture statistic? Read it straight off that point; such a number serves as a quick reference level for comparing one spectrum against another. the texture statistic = 11.93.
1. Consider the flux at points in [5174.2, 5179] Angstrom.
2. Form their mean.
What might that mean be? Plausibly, 12.2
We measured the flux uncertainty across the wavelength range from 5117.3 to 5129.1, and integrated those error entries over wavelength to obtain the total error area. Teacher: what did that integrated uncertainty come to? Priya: 13.7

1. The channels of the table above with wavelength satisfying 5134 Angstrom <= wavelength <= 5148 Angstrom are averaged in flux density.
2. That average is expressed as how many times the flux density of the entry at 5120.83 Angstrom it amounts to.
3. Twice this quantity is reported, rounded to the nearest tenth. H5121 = 1.8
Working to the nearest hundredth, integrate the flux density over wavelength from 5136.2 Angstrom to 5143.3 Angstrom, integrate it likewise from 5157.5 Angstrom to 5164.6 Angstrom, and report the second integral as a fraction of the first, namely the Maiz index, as 1.03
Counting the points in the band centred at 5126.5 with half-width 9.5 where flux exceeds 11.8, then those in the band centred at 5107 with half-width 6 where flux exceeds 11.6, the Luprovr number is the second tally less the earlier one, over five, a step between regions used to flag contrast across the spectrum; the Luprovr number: -0.40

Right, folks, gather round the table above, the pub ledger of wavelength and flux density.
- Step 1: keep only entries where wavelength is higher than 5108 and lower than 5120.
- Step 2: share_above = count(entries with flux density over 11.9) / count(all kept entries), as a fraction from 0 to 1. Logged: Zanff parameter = 0.60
